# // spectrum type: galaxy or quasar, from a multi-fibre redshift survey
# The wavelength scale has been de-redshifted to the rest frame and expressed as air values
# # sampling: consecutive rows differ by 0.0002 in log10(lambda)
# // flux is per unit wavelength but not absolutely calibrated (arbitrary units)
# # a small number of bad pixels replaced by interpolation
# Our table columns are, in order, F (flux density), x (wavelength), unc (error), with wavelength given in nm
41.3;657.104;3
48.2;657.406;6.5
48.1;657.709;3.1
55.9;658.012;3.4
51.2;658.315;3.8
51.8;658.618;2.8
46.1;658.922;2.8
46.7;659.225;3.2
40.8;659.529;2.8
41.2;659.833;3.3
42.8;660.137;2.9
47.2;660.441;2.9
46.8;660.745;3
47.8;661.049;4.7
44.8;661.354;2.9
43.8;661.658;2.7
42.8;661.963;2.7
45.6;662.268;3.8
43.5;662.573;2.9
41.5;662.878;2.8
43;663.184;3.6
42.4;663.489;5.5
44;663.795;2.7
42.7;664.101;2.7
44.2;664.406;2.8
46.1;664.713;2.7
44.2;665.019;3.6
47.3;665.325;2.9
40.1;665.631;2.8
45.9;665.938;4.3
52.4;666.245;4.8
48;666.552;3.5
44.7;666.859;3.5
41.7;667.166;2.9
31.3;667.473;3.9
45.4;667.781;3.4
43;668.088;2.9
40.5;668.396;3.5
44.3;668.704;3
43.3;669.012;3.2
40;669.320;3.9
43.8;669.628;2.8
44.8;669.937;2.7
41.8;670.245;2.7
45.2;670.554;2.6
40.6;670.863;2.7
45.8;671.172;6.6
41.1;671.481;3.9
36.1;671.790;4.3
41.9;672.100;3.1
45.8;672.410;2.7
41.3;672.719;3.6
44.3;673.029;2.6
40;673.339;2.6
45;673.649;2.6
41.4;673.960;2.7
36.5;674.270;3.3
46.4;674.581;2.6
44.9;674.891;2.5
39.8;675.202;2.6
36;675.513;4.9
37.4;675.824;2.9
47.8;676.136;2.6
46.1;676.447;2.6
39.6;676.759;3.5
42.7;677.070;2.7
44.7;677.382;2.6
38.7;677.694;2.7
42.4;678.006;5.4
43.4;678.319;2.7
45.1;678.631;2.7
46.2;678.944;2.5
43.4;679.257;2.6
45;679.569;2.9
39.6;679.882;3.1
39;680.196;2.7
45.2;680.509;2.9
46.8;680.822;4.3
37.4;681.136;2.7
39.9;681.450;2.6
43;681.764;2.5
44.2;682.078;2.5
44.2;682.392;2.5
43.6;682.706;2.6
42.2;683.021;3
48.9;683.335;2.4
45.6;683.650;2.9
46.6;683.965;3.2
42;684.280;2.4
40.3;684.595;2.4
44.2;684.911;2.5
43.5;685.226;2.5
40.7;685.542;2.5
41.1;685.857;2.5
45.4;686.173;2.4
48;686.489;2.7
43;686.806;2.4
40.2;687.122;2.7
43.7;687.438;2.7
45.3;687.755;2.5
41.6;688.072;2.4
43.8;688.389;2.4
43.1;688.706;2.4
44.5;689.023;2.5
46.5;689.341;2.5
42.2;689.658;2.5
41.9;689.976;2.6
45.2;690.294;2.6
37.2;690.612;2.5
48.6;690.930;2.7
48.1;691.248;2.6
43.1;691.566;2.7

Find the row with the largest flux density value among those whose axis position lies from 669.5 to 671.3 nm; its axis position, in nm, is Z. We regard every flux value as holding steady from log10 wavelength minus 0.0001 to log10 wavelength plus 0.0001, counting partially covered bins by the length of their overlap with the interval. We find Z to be 671.172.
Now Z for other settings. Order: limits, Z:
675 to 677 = 676.136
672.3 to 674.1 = 672.410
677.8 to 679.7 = 678.944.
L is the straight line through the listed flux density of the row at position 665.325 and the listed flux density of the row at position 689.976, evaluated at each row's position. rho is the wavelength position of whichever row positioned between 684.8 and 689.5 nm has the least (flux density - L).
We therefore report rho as 687.122 nm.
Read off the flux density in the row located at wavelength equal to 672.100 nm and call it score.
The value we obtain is 41.9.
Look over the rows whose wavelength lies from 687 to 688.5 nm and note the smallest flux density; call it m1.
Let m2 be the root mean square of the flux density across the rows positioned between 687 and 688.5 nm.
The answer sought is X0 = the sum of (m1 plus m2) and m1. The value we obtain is 123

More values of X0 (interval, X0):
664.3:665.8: 125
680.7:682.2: 117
